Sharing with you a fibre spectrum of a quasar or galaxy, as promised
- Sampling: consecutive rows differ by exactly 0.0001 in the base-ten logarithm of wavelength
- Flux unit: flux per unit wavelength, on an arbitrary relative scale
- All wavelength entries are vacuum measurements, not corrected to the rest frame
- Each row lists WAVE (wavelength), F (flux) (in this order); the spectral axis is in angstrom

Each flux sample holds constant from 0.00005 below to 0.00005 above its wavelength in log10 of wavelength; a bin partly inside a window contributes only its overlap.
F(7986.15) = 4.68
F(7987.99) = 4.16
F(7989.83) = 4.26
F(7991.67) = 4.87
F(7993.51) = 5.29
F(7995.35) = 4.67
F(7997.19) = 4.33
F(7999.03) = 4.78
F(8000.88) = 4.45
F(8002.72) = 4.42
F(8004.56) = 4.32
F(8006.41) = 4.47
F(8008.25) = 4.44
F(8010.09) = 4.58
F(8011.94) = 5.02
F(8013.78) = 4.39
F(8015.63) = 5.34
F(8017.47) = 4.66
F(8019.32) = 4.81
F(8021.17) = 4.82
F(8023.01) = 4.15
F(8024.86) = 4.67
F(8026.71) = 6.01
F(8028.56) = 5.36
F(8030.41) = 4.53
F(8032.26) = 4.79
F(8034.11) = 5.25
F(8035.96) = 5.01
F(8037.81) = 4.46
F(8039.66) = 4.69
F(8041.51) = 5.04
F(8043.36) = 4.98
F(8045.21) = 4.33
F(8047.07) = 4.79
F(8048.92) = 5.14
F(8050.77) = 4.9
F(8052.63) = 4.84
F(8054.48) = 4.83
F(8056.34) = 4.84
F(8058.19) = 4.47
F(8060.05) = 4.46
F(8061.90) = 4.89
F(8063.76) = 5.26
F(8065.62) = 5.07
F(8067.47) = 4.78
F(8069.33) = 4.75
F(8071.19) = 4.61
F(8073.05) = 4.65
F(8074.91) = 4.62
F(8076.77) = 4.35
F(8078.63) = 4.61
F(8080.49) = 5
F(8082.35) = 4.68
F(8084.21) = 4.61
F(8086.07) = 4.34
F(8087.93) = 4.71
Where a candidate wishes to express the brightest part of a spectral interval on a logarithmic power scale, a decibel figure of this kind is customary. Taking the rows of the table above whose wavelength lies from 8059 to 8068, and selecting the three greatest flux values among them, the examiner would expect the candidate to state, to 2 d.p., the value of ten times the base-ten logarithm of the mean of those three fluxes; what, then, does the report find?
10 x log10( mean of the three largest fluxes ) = 7.05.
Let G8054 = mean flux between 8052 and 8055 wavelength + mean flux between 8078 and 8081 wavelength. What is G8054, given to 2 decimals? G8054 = 9.64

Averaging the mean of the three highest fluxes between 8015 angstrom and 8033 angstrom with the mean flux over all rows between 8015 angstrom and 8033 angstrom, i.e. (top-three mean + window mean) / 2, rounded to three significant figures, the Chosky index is 5.24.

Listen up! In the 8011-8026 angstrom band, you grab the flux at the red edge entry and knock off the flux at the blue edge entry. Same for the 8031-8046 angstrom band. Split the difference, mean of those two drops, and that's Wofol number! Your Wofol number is -0.405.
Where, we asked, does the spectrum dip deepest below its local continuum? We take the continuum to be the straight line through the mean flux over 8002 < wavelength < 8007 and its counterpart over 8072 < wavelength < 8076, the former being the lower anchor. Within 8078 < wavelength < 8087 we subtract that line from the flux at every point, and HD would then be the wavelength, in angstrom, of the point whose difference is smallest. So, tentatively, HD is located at 8086.07 angstrom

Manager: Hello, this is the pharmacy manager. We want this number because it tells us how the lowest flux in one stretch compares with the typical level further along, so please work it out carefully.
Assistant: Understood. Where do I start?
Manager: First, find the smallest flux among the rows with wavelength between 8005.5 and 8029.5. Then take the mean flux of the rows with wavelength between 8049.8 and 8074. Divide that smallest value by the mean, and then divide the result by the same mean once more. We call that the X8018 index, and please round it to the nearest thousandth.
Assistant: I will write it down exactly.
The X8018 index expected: 0.180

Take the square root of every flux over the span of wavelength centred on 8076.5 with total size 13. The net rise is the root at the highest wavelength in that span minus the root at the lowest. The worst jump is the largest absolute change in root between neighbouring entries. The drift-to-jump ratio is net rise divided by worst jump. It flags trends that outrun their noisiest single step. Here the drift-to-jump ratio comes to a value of 0.2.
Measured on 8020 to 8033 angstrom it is 0.0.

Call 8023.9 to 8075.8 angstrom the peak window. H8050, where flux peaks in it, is 8026.71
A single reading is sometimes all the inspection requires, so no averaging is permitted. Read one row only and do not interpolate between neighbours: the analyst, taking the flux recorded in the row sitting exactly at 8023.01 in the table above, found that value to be 4.15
